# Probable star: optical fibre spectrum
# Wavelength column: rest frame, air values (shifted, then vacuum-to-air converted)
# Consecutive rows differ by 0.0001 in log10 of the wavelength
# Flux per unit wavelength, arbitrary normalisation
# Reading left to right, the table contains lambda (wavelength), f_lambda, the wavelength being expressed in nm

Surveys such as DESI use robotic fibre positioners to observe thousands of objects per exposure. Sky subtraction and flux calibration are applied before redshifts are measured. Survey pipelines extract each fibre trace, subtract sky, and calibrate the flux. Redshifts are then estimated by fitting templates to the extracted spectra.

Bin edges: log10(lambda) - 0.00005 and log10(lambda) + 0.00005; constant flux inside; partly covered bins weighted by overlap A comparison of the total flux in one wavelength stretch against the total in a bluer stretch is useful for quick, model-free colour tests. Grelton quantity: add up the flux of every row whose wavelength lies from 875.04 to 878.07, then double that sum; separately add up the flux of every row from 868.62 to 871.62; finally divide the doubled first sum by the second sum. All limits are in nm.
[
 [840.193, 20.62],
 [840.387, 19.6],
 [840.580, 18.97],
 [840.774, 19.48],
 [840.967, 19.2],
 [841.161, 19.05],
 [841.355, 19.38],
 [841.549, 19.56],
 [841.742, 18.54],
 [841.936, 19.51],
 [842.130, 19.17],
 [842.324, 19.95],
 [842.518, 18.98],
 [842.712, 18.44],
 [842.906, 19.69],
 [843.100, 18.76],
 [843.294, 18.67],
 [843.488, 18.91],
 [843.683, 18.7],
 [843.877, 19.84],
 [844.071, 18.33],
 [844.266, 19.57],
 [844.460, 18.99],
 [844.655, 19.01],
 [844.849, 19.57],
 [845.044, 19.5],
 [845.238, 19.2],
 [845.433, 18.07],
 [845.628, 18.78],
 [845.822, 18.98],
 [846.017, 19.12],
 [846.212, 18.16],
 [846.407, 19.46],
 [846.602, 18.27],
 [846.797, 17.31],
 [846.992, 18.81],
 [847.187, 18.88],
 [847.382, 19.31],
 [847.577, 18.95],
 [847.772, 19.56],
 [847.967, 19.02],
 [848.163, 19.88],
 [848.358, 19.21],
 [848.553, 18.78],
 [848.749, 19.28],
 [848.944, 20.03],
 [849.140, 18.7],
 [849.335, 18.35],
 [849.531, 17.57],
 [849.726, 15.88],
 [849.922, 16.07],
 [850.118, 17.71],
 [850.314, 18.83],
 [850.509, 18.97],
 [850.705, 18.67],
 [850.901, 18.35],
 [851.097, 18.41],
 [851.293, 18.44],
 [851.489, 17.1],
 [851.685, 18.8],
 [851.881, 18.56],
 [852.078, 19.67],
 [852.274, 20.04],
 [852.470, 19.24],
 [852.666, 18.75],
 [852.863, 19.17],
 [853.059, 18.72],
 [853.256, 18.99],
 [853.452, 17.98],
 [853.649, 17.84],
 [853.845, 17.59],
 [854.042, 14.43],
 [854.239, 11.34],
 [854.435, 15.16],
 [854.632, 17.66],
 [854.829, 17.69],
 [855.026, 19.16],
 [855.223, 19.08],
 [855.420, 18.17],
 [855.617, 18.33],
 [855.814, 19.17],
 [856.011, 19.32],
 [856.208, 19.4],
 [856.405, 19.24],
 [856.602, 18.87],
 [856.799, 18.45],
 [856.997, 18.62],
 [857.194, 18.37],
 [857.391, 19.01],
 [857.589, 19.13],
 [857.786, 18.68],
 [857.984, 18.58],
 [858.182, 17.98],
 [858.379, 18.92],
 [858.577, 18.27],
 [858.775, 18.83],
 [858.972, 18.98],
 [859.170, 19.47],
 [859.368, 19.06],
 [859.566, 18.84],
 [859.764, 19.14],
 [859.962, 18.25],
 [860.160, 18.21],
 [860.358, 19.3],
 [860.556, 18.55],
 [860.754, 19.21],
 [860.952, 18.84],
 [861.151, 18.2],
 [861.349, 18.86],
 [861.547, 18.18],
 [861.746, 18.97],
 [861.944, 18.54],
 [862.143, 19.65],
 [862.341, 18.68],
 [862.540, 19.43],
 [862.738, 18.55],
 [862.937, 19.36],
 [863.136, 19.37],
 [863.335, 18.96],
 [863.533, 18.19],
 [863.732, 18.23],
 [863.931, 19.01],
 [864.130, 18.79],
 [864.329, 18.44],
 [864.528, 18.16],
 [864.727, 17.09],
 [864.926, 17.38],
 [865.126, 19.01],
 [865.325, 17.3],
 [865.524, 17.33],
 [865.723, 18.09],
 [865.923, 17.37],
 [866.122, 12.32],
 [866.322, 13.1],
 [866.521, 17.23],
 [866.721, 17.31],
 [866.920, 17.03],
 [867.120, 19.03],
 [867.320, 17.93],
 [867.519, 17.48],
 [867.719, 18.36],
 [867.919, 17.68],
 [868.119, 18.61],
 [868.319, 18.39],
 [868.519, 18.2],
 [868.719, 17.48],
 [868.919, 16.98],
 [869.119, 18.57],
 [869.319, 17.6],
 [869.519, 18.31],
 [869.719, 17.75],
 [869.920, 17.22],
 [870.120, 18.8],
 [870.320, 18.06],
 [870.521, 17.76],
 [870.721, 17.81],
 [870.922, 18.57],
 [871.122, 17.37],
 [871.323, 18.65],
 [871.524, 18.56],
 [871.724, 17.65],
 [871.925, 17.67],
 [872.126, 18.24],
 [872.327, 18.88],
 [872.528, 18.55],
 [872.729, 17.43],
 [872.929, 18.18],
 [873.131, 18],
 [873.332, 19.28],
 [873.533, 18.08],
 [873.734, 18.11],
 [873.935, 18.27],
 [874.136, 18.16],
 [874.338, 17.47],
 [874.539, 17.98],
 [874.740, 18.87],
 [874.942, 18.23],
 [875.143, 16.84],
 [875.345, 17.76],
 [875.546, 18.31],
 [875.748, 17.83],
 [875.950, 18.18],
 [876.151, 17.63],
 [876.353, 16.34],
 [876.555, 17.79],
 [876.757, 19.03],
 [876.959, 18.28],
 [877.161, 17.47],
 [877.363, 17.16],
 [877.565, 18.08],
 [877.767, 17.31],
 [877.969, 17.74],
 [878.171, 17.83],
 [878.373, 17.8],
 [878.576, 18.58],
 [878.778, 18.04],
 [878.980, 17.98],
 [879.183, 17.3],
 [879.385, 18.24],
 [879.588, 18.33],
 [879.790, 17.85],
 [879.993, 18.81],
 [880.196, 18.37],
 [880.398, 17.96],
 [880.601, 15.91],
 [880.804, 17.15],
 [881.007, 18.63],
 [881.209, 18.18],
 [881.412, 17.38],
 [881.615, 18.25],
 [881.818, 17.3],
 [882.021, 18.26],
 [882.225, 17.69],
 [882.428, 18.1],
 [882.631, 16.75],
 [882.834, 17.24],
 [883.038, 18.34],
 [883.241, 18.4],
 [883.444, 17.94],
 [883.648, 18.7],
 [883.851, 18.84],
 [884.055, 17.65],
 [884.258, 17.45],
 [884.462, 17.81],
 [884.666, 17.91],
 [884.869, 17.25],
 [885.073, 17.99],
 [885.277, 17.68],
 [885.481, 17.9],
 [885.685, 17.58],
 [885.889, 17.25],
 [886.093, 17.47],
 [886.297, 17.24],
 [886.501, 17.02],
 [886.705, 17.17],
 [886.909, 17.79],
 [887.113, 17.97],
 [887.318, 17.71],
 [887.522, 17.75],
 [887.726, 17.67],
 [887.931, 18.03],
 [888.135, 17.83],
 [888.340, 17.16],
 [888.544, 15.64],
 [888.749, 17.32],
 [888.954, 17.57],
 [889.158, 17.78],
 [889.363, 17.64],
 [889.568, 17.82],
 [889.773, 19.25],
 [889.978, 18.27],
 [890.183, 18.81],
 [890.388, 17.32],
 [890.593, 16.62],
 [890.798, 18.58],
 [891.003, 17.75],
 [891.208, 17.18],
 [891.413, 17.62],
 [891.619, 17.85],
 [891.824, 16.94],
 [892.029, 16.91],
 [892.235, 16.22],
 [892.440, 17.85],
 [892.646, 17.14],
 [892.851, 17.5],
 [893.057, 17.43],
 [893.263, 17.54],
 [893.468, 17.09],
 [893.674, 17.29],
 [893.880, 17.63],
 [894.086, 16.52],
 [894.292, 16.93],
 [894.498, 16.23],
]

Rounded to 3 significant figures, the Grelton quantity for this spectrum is 1.97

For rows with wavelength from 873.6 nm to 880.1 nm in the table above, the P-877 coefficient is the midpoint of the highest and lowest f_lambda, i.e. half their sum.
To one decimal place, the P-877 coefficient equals 17.7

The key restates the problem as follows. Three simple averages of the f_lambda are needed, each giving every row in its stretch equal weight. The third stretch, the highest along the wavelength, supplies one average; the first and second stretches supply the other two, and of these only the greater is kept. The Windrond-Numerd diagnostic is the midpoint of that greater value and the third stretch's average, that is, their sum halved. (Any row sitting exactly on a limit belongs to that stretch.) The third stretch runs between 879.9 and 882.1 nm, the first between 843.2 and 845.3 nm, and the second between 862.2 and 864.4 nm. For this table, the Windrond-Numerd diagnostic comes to 18.5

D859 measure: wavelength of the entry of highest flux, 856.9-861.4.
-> 859.170 nm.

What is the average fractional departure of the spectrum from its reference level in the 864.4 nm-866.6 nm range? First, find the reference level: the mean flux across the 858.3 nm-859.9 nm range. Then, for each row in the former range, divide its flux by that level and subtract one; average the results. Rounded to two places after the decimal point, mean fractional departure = -0.11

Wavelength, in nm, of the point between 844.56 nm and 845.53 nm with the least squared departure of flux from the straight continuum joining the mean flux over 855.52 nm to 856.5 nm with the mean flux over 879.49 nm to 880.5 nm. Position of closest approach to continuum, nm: 845.044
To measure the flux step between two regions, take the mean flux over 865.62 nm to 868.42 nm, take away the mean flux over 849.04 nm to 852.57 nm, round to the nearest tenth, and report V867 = -1.2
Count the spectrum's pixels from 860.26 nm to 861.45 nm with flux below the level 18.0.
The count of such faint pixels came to 0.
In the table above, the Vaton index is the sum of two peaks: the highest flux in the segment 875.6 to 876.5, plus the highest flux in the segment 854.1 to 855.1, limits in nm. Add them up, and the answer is 37.3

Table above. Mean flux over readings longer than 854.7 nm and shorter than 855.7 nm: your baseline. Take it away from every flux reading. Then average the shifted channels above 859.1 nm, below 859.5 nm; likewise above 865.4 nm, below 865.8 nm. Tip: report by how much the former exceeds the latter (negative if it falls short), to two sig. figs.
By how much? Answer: 1.6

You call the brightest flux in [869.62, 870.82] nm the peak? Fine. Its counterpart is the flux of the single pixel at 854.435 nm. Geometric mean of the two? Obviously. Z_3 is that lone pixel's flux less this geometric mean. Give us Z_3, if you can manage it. -1.7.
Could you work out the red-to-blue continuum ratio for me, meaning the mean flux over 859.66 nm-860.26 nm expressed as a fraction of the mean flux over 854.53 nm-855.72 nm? 1.01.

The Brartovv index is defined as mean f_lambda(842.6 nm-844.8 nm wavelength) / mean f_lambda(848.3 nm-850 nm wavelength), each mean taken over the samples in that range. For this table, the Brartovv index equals 1.04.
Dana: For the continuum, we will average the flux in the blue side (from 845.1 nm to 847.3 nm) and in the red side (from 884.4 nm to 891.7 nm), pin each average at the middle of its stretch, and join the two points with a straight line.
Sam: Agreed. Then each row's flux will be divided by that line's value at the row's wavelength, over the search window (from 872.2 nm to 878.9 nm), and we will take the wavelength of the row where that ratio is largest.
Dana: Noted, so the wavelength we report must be 873.332 nm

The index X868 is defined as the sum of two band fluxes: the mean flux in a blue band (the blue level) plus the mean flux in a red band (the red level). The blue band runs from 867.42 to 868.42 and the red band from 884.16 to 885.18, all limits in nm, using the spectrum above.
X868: 35.8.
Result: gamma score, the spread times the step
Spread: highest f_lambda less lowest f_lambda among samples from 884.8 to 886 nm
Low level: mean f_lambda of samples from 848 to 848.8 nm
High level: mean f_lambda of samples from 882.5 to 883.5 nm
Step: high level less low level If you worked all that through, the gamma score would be -1.1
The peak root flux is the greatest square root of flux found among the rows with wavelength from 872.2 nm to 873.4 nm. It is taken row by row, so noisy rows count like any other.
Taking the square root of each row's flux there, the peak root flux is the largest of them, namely 4.39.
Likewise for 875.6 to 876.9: 4.36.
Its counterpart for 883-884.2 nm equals 4.34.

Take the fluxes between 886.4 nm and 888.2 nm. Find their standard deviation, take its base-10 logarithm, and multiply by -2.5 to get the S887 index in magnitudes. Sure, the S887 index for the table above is 1.2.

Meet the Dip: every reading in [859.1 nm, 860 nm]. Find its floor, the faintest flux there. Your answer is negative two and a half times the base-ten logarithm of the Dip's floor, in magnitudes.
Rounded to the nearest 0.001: -3.153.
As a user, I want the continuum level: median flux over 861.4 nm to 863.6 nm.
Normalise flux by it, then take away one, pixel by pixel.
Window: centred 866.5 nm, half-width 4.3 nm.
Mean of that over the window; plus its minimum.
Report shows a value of -0.41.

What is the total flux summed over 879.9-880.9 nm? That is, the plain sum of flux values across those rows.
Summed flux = 88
